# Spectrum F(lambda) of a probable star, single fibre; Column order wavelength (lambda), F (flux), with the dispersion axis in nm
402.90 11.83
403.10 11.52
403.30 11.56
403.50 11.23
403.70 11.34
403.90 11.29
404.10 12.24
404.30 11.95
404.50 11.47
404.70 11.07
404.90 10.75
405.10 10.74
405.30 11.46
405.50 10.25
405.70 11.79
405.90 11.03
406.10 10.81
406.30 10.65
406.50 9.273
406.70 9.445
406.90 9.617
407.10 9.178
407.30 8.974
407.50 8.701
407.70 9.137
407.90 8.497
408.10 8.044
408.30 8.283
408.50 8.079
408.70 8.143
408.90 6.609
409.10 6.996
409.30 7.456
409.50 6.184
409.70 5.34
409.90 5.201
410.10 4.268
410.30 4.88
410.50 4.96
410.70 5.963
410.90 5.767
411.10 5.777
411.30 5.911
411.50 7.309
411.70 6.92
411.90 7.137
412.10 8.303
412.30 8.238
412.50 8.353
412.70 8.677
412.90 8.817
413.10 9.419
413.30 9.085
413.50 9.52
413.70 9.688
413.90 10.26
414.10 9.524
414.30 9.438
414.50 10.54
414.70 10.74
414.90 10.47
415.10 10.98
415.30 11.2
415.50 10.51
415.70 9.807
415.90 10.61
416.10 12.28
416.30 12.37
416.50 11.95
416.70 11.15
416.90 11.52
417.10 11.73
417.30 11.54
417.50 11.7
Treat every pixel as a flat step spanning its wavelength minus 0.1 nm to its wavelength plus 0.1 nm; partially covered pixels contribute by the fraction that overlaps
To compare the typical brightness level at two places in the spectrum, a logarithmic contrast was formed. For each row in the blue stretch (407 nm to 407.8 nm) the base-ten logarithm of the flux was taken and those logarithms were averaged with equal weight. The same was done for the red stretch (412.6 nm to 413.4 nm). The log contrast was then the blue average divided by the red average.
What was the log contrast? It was 1.00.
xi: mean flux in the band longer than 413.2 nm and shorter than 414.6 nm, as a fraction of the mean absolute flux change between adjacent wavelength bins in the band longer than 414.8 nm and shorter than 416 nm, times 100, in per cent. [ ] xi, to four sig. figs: 1661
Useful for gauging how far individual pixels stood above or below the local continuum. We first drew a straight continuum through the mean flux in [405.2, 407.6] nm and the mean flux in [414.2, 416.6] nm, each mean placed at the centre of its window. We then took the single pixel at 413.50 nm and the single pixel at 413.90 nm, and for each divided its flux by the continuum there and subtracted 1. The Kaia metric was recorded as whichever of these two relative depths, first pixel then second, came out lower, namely -0.11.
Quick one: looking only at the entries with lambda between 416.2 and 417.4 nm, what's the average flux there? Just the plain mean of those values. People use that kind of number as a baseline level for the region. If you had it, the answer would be 11.7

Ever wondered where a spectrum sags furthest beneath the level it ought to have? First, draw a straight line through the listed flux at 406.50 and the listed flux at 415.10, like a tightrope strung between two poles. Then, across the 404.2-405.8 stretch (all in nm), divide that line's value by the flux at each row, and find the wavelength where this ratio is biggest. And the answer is 405.50 nm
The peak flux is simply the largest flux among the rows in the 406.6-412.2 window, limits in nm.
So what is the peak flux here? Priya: 9.617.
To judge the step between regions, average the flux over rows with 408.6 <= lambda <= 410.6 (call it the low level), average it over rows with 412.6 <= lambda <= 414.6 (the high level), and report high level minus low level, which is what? 3.5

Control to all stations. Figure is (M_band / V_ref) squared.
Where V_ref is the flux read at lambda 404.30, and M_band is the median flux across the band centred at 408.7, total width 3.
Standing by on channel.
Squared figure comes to 0.5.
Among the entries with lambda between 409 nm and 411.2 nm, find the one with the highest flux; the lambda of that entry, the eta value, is 409.30 nm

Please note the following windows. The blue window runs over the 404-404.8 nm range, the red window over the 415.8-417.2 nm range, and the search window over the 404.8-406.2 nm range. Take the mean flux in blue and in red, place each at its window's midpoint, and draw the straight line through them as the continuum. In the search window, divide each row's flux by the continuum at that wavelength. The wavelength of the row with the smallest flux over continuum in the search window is 405.50 nm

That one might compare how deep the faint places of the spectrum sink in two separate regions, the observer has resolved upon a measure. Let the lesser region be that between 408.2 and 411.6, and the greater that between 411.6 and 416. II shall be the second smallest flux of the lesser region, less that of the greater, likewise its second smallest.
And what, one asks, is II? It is -2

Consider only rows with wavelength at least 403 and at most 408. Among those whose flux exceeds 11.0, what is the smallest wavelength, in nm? 403.10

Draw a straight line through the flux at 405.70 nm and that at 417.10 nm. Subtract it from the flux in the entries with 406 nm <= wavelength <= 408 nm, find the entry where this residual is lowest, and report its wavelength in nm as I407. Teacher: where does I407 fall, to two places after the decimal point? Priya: 407.90 nm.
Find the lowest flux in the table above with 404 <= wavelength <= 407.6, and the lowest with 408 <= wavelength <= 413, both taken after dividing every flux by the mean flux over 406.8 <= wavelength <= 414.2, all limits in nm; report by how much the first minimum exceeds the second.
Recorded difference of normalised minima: 0.6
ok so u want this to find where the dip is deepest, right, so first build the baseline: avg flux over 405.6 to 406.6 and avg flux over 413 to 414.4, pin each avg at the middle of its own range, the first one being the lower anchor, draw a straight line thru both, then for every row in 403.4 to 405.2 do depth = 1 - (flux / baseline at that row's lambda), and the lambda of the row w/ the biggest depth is 404.90 nm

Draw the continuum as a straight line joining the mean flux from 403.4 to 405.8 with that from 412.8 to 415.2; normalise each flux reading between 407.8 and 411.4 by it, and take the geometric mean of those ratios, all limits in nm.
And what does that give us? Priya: 0.6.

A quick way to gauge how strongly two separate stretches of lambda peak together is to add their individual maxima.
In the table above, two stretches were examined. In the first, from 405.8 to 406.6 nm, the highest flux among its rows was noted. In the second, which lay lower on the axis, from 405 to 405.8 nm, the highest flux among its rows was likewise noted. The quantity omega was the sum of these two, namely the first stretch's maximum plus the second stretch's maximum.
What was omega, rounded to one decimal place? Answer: 22.8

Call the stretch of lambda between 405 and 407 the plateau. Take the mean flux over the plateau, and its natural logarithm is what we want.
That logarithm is 2.4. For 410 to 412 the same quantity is 1.8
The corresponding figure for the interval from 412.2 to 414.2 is 2.2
